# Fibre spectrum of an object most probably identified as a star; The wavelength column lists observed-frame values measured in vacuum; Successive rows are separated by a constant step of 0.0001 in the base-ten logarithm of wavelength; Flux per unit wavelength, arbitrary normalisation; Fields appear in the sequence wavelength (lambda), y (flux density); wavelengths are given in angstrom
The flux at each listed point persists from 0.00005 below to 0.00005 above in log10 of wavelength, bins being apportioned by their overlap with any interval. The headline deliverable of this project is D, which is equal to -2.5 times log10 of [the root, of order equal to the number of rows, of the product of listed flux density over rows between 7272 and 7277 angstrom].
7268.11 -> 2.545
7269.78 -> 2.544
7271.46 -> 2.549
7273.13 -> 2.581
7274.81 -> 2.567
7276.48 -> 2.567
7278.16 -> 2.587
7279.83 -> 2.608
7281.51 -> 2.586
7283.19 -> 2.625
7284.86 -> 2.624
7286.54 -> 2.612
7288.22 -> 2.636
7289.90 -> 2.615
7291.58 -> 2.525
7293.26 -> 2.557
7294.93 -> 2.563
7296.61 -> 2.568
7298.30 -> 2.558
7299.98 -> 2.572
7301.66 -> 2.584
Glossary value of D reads -1.03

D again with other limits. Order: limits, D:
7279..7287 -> -1.04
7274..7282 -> -1.03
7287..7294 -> -1.03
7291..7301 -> -1.02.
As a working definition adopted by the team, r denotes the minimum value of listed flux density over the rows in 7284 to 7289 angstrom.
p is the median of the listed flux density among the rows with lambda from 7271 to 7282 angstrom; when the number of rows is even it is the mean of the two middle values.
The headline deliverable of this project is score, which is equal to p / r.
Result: 0.99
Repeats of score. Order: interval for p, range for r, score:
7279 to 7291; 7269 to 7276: 1.03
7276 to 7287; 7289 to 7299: 1.03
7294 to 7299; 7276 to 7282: 1.00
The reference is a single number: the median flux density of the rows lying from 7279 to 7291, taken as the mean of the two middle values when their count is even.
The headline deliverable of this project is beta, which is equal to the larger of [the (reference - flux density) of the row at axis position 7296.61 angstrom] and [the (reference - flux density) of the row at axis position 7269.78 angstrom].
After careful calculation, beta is 0.071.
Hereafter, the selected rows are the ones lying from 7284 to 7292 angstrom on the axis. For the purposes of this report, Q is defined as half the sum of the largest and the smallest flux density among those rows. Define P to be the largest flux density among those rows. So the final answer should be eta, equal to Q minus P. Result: -0.0555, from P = 2.636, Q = 2.58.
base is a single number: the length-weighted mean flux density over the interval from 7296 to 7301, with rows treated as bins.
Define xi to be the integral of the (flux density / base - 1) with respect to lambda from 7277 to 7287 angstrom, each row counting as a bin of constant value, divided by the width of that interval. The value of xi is 0.0168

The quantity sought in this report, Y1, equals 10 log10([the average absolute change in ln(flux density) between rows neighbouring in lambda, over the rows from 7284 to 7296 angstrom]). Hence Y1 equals -19.2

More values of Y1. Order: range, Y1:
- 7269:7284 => -21.3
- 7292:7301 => -24.7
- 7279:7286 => -21.0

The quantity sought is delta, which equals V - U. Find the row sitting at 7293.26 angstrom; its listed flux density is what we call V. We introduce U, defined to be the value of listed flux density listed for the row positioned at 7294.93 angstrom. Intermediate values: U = 2.563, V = 2.557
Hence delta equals -0.01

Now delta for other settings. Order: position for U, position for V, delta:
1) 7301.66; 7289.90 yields 0.03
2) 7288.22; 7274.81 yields -0.07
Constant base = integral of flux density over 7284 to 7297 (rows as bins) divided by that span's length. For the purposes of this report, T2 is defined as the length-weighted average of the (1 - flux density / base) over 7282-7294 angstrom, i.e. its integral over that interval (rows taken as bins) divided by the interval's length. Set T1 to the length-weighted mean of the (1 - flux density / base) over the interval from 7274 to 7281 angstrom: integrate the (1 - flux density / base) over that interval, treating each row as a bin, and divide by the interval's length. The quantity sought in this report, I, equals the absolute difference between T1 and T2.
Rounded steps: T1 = 0.003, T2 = -0.004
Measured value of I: 0.0064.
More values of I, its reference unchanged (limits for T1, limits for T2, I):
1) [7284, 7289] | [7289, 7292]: 0.0179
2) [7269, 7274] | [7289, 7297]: 0.0030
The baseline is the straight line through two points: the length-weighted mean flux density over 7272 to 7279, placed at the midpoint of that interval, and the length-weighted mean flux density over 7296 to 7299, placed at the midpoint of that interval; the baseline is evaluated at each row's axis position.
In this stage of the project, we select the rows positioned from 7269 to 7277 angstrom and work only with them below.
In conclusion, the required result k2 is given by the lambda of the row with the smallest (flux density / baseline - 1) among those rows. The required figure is 7269.78 angstrom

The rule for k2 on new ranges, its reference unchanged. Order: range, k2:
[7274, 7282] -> 7274.81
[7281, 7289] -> 7281.51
